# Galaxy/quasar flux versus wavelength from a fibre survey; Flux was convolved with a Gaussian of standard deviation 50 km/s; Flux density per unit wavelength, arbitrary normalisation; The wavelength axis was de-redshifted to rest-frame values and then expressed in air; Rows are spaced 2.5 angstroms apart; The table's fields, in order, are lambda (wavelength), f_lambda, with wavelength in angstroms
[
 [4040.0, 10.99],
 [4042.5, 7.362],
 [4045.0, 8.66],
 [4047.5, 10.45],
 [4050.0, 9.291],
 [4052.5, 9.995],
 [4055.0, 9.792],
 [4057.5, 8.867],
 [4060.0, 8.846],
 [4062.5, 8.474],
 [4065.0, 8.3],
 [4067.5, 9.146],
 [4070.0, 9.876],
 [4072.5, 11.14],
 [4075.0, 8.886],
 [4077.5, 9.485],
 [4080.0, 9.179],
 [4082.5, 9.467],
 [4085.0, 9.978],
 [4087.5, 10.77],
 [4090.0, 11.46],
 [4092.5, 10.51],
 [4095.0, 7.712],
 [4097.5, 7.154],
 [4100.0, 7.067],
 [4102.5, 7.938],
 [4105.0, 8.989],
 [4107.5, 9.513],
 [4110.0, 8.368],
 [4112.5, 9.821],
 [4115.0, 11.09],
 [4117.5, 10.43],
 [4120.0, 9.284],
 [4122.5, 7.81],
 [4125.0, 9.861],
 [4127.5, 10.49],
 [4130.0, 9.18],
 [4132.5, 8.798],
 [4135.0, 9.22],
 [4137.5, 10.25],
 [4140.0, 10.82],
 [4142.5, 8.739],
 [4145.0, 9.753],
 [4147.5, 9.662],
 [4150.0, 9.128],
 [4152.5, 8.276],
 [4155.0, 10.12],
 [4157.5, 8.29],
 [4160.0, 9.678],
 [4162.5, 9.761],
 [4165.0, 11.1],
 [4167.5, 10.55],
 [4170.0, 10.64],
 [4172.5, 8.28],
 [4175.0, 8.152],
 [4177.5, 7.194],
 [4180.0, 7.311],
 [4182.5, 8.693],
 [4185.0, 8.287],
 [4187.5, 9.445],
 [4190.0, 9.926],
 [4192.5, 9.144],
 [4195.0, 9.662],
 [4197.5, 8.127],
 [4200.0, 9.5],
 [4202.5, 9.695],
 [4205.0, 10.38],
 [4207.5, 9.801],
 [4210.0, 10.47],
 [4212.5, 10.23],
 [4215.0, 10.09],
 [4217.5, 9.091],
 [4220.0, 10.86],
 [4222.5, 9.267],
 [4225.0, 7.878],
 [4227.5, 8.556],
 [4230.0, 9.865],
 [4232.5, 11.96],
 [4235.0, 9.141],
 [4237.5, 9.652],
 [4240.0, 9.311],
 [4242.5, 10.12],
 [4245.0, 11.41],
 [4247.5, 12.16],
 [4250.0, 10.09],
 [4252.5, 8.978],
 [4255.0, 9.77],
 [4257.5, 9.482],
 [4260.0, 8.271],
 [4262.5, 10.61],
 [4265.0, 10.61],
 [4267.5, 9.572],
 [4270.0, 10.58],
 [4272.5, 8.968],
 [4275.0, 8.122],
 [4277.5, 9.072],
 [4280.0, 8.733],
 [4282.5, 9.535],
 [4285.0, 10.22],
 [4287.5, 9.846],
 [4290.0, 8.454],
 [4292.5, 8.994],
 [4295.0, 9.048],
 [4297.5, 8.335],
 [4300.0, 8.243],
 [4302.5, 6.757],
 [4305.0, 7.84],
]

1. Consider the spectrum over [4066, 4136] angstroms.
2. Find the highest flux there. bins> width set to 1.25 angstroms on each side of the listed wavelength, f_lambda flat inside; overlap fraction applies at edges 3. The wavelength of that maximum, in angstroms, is 4090.0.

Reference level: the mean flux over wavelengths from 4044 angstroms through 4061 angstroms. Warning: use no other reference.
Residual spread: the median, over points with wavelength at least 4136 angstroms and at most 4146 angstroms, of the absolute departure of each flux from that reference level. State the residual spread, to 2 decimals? 0.76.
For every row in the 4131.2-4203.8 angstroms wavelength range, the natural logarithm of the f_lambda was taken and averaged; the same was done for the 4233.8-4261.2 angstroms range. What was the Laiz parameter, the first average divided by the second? 0.97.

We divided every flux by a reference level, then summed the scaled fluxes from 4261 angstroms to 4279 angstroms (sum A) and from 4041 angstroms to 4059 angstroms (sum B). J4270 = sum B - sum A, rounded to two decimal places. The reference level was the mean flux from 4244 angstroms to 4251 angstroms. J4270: -0.28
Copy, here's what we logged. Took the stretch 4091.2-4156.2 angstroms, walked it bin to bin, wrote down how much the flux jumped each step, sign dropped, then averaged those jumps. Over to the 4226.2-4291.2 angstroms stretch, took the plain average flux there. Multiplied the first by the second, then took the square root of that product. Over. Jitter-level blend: 3.17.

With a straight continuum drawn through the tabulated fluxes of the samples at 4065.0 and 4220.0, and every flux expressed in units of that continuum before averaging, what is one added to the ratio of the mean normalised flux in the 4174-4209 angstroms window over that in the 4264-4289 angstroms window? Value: 2.07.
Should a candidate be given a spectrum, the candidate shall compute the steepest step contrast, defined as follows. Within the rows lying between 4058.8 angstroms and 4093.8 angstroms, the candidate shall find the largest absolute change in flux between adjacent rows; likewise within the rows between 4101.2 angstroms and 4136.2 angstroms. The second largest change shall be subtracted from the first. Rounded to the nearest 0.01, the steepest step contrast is 0.20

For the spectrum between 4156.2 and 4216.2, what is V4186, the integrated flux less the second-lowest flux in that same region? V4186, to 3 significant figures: 554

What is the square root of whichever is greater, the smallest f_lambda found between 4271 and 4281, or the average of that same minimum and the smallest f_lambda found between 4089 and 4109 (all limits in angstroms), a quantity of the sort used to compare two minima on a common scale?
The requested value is 2.85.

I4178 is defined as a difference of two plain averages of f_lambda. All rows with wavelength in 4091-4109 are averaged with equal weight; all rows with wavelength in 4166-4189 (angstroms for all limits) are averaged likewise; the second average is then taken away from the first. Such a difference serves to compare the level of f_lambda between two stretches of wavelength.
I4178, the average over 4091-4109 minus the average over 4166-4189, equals -0.3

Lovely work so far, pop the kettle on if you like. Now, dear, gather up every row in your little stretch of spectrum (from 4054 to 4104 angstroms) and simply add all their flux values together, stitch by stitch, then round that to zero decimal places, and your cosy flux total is 184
